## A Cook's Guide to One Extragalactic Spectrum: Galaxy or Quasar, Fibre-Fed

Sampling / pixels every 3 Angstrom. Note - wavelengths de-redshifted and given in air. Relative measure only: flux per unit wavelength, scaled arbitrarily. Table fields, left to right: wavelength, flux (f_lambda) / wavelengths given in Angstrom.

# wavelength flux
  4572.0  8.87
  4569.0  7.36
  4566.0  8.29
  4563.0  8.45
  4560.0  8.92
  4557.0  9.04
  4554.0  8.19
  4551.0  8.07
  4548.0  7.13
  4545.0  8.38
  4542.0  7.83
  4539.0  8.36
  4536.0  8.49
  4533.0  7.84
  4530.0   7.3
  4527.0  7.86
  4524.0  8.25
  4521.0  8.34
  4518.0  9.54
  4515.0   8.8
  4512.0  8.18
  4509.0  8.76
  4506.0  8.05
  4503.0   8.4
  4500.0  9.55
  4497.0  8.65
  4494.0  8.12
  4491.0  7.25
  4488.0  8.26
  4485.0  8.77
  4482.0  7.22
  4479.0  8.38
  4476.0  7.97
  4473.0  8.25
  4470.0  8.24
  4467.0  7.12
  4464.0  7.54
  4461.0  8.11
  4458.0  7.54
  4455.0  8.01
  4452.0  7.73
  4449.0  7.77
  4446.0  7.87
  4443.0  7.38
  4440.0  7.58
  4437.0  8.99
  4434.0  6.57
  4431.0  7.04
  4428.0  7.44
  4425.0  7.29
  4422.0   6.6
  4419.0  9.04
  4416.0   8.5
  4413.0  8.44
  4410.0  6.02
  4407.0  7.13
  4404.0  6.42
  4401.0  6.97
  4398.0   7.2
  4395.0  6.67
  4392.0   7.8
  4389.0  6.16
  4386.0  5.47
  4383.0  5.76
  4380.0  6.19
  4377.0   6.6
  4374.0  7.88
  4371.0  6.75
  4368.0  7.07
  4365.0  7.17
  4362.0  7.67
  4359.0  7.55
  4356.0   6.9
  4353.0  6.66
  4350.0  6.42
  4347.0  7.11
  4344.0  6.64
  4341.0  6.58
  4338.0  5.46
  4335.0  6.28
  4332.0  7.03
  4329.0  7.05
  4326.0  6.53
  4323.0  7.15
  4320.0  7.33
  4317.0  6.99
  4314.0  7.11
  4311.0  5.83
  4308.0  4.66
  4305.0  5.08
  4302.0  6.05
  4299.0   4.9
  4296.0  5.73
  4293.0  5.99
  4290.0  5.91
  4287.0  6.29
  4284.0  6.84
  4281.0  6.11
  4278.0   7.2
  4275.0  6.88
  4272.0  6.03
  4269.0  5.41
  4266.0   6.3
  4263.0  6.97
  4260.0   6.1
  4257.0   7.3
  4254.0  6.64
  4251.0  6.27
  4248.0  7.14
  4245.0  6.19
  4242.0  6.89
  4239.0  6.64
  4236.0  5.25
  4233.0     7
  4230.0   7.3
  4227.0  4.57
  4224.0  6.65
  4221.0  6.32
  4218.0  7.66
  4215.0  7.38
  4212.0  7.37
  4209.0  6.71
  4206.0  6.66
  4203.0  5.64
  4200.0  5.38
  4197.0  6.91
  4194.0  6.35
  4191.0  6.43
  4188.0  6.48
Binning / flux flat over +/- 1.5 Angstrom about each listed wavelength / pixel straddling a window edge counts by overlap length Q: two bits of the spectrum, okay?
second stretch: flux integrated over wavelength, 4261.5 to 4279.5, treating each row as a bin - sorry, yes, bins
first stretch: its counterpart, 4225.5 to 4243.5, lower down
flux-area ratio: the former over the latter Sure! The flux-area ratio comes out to 1.03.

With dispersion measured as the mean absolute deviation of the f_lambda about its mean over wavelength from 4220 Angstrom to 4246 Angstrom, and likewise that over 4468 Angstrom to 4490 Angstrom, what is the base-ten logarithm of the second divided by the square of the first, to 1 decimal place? -0.1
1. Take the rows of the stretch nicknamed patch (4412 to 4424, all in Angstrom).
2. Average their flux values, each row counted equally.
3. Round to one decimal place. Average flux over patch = 8.1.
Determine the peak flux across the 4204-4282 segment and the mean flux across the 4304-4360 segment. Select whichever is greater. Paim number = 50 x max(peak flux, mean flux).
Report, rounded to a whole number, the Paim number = 383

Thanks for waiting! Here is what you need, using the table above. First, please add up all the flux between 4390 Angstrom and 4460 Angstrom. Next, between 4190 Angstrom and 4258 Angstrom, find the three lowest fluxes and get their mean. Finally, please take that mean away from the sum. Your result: 167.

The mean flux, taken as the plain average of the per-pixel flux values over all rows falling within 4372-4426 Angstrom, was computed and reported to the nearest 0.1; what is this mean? 7.0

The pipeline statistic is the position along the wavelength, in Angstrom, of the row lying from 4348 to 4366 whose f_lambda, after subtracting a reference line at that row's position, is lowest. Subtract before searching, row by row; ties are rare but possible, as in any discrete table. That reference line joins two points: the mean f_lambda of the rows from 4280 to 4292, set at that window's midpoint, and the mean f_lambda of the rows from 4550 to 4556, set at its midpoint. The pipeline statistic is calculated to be 4350.0 Angstrom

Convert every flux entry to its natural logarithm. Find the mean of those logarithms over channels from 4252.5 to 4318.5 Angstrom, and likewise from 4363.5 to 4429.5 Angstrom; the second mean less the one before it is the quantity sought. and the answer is 0.13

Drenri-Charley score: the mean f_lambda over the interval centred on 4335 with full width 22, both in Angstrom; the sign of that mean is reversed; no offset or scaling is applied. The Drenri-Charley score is -6.5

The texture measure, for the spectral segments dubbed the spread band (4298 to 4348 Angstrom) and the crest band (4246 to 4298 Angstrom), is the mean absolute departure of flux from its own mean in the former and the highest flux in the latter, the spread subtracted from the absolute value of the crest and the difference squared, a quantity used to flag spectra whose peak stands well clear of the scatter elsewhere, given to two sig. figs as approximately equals 43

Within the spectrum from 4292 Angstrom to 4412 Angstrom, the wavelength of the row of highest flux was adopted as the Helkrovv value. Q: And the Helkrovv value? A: 4374.0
